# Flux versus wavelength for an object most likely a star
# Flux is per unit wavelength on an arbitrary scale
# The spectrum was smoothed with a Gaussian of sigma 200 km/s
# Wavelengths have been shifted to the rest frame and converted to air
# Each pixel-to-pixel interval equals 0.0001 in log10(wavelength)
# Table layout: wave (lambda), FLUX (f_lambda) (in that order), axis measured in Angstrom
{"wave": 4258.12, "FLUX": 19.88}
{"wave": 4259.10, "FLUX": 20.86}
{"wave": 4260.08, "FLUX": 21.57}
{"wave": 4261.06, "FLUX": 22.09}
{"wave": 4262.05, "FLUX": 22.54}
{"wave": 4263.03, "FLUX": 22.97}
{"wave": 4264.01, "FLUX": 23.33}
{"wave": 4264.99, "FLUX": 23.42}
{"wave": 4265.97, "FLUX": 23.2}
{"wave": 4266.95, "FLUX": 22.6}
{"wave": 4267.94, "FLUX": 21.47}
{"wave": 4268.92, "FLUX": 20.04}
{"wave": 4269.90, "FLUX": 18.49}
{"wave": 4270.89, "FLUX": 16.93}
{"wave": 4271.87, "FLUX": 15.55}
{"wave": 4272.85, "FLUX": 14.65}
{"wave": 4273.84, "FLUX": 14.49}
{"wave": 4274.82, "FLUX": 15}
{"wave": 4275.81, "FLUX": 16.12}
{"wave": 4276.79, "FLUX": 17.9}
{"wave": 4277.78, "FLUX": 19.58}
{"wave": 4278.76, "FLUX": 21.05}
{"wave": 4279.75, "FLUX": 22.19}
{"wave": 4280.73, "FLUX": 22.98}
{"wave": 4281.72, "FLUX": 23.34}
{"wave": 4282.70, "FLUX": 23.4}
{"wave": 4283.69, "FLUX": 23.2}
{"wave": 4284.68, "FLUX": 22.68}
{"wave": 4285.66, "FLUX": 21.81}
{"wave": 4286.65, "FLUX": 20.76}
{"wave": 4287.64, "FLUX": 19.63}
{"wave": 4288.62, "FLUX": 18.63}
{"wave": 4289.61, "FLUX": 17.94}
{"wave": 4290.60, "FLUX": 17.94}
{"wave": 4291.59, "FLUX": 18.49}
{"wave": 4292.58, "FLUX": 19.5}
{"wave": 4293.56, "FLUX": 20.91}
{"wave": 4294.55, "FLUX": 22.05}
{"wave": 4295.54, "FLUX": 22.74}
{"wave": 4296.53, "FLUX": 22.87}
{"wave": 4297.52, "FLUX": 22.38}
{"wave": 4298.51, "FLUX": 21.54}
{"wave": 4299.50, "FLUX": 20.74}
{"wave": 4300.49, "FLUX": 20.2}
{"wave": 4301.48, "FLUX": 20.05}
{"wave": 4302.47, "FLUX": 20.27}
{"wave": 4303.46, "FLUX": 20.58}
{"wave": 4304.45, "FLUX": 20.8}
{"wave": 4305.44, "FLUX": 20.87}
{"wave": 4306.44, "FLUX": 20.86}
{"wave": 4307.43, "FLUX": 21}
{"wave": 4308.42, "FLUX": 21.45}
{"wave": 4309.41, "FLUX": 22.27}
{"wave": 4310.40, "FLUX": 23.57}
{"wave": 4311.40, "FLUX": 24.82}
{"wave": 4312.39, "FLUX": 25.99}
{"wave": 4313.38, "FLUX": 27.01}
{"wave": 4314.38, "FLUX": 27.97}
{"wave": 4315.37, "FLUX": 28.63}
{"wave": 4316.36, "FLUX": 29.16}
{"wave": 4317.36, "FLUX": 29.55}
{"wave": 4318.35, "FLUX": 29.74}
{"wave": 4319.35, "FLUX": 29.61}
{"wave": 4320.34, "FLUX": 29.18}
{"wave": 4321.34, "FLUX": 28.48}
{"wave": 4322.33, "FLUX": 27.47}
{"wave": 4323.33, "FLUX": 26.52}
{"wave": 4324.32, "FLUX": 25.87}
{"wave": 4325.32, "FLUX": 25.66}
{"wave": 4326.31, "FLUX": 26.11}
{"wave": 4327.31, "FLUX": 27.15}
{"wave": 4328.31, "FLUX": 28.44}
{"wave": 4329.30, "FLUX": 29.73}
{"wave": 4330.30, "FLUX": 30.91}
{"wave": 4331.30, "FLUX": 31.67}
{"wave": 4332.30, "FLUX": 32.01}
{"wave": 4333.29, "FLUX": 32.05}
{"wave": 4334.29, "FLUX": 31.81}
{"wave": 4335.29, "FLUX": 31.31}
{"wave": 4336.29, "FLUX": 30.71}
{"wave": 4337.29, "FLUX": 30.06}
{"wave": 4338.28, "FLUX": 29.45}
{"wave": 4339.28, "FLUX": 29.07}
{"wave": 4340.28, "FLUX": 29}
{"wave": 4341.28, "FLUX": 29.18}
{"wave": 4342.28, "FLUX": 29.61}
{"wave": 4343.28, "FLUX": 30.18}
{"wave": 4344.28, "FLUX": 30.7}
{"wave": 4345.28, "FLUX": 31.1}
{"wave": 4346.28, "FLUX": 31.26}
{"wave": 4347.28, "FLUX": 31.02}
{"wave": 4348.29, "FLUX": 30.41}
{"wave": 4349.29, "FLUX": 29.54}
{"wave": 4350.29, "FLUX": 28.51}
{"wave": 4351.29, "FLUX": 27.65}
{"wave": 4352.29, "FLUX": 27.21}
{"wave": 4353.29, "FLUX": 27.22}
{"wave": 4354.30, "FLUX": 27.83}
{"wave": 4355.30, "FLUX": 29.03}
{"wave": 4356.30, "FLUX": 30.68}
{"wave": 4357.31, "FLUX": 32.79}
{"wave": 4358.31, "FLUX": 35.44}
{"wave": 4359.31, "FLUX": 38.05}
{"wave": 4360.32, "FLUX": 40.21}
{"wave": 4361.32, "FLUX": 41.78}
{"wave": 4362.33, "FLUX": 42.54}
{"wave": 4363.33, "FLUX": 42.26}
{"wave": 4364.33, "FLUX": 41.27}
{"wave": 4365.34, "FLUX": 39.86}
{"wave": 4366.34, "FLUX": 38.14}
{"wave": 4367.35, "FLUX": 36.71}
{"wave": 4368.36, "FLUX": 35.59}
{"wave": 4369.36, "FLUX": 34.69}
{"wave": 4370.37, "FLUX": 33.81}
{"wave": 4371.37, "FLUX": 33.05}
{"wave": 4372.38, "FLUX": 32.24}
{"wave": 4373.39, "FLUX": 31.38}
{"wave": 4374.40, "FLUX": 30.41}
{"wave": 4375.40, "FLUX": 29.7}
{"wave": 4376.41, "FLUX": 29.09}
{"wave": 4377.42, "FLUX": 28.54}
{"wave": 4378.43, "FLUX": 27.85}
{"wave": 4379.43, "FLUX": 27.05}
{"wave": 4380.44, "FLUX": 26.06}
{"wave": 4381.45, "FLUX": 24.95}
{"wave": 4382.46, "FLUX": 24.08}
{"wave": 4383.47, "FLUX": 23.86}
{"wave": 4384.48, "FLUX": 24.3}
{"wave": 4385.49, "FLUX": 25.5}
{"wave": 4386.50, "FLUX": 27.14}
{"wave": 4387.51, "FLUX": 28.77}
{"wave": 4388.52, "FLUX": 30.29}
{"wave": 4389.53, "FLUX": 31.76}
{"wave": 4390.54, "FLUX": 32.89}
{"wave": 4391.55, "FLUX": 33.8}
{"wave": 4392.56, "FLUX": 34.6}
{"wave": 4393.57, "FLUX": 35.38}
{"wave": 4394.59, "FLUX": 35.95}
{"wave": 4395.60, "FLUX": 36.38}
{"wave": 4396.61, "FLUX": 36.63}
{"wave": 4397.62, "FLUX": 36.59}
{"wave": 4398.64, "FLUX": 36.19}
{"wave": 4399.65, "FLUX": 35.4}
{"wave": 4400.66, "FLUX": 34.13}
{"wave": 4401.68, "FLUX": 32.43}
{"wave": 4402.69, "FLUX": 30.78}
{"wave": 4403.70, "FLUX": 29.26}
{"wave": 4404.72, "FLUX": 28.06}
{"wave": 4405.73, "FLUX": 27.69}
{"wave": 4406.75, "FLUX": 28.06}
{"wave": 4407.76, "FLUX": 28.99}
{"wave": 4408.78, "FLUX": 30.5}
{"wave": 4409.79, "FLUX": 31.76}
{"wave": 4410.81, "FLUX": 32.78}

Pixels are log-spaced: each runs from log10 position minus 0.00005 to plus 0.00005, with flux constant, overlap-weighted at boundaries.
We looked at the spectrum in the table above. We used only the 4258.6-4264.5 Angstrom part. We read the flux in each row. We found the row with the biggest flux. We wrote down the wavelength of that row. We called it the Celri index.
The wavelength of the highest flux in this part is 4264.01 Angstrom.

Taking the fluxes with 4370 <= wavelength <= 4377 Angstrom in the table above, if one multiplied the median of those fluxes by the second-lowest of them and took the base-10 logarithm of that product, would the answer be 2.97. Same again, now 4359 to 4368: 3.18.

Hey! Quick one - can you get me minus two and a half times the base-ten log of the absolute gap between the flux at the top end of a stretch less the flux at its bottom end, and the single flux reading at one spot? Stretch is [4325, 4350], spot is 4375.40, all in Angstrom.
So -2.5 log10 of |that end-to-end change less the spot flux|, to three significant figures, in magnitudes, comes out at -3.53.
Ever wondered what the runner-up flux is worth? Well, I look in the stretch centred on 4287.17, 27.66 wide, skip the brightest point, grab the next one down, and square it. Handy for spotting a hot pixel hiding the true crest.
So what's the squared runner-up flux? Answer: 545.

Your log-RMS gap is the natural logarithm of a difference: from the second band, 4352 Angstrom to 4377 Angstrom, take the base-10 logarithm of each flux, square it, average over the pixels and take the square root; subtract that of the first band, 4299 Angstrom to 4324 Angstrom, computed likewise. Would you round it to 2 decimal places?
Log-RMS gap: -1.93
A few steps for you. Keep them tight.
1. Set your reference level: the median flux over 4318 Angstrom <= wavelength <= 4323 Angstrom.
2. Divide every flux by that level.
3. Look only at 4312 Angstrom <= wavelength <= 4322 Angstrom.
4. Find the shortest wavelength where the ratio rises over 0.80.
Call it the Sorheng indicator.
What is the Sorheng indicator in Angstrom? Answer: 4312.39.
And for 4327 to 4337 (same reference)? 4327.31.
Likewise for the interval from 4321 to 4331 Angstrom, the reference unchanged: 4321.34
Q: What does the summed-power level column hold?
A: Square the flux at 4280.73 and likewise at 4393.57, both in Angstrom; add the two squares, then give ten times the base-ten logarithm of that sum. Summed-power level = 32.50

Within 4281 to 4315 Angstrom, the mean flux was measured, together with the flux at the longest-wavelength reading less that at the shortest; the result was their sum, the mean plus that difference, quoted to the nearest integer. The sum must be 26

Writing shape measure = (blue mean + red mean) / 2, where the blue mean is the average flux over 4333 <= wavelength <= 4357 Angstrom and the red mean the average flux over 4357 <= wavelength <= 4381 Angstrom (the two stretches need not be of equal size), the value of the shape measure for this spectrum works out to 32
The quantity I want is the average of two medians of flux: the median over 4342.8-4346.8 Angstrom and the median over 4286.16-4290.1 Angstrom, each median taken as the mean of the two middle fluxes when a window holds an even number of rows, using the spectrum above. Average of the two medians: 25.0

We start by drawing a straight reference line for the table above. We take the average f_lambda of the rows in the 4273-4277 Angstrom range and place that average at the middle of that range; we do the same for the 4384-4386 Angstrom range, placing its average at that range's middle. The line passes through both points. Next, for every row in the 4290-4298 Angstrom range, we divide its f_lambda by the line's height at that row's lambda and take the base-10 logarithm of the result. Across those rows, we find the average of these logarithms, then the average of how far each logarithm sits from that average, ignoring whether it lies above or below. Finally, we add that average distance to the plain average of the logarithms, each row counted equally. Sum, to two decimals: 0.11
